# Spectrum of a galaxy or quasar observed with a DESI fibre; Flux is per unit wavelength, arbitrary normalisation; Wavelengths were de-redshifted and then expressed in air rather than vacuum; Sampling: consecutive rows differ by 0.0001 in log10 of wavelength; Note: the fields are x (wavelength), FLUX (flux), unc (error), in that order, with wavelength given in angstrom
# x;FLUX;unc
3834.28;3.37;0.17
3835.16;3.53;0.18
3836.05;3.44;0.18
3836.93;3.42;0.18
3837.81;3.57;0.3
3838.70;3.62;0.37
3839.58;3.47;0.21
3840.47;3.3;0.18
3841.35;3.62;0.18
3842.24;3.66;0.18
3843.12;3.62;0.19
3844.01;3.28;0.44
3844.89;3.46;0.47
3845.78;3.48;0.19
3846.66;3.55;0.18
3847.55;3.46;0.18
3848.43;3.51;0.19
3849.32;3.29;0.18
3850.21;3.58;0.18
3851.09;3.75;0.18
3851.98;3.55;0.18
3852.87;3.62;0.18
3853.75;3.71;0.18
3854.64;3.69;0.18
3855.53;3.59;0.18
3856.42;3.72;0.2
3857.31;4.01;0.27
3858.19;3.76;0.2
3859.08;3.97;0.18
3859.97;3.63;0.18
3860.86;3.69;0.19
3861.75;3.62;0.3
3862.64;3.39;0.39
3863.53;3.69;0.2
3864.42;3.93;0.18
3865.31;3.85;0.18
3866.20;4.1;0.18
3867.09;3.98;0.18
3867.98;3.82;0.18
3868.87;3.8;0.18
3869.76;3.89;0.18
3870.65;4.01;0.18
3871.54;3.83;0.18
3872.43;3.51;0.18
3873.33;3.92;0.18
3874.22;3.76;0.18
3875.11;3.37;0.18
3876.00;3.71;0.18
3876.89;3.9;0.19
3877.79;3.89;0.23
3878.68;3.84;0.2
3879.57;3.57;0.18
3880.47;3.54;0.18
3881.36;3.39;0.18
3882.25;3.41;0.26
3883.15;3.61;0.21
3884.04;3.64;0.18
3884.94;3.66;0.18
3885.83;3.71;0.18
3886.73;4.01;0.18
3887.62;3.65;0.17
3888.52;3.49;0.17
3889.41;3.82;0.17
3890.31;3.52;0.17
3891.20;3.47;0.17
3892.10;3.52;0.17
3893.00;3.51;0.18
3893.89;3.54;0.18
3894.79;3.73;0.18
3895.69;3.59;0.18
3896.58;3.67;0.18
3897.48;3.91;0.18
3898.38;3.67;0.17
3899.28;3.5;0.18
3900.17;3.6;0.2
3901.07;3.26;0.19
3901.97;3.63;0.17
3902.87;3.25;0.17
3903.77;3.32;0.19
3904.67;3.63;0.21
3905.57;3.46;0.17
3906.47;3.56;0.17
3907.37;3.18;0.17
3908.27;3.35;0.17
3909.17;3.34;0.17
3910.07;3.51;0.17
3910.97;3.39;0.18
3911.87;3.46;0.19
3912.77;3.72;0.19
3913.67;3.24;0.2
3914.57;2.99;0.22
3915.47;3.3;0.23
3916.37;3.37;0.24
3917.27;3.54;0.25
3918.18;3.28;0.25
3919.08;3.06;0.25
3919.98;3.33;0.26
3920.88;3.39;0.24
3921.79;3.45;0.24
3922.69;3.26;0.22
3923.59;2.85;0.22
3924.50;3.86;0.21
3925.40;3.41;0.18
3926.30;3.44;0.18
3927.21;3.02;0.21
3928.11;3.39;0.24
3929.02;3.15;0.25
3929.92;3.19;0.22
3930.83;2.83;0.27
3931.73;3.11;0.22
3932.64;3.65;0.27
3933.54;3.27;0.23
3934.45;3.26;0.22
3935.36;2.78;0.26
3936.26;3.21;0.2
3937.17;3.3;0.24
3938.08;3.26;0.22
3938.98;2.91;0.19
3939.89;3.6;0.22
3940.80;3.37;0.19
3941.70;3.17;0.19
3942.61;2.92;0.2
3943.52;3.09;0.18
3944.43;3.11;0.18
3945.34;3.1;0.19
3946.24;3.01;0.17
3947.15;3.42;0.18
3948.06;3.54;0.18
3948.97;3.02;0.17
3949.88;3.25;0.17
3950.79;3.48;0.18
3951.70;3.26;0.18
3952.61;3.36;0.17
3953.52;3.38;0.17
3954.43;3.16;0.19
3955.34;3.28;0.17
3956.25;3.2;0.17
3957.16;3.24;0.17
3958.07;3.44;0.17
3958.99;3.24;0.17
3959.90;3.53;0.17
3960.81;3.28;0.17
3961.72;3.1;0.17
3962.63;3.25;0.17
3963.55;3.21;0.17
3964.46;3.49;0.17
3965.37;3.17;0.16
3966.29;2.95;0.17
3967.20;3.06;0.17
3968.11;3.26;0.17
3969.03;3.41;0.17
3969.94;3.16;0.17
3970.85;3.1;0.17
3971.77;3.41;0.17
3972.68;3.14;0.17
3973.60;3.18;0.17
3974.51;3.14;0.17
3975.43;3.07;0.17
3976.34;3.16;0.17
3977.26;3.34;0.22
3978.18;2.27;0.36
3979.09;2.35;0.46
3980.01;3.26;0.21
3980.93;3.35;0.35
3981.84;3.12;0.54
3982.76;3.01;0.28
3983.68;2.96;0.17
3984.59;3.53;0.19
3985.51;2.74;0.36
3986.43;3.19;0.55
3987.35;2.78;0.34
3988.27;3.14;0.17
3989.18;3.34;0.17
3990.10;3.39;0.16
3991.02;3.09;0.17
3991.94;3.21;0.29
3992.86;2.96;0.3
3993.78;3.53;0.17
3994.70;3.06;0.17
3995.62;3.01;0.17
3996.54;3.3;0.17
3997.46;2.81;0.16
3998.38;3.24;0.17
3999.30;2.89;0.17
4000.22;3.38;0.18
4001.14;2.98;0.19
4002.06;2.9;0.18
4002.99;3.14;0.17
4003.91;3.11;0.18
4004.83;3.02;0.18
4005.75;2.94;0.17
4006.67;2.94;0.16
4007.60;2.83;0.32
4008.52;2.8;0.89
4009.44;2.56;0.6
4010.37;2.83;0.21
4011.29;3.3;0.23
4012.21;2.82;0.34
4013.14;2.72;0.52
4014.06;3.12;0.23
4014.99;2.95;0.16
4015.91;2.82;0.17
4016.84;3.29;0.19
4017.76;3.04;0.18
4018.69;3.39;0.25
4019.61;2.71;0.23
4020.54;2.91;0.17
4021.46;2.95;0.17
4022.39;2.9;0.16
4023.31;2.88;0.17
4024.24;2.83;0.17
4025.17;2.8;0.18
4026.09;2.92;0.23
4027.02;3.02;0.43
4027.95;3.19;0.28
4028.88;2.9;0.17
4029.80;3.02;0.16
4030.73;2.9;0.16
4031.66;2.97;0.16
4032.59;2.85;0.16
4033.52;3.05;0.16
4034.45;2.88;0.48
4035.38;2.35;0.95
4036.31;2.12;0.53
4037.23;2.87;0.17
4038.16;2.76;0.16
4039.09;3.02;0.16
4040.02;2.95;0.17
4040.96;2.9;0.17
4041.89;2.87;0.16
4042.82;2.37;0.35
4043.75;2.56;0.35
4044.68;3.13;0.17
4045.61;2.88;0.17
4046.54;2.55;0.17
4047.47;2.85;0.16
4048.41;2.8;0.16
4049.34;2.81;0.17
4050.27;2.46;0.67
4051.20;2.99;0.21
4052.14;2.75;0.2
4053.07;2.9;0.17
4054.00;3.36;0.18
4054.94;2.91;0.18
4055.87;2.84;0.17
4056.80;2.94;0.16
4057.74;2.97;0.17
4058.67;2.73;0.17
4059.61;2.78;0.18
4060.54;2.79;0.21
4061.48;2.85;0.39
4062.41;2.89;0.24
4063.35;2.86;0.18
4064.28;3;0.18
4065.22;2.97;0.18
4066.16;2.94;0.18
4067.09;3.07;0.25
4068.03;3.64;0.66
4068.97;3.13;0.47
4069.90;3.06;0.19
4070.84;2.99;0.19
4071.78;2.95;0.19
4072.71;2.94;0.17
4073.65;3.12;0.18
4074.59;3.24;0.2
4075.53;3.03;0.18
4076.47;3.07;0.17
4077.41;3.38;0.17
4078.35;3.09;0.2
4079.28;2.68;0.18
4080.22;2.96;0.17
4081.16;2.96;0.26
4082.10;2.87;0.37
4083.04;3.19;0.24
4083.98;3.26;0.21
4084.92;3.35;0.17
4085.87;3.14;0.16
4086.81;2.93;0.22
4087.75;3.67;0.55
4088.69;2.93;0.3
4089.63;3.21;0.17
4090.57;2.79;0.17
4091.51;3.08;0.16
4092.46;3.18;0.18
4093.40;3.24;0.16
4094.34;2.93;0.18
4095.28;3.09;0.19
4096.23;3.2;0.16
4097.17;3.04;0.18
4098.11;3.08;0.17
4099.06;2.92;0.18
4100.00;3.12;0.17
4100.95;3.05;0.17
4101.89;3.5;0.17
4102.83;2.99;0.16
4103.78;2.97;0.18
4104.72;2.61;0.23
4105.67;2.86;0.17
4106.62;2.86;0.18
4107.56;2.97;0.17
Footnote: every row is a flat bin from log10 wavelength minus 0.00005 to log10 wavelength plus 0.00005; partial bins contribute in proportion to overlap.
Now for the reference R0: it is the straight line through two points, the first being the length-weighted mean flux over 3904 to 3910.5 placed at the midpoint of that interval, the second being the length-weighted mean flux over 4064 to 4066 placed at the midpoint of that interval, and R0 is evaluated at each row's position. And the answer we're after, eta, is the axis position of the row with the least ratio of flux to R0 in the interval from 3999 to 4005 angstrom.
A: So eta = 3999.30 angstrom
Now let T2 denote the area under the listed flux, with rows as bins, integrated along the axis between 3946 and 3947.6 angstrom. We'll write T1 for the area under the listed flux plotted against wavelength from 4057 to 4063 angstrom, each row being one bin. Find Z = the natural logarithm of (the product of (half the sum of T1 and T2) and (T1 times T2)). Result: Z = 6.9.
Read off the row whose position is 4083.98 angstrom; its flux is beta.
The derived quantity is 3.26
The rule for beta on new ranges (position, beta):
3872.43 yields 3.51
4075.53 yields 3.03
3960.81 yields 3.28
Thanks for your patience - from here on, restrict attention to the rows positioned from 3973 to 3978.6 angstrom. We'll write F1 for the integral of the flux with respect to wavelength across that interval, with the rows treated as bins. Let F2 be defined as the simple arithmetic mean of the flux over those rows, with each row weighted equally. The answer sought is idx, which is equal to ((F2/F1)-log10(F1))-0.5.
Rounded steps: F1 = 17.0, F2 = 3.0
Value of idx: -1.55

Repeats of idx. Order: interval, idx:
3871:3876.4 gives -1.61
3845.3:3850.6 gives -1.58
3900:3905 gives -1.53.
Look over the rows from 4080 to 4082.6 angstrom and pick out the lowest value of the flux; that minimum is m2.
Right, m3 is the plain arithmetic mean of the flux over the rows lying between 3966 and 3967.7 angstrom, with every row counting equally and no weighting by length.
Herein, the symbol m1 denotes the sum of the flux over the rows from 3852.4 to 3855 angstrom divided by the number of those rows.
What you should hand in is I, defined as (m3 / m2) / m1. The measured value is 0.29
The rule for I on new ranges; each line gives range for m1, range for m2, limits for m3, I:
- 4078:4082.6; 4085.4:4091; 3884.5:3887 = 0.47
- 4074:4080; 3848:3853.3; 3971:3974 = 0.32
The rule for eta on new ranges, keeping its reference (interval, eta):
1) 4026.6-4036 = 4035.38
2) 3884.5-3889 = 3888.52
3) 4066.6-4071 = 4070.84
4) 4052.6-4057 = 4055.87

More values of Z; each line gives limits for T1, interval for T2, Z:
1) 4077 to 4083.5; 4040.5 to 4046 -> 8.6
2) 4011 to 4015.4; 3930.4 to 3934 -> 7.5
